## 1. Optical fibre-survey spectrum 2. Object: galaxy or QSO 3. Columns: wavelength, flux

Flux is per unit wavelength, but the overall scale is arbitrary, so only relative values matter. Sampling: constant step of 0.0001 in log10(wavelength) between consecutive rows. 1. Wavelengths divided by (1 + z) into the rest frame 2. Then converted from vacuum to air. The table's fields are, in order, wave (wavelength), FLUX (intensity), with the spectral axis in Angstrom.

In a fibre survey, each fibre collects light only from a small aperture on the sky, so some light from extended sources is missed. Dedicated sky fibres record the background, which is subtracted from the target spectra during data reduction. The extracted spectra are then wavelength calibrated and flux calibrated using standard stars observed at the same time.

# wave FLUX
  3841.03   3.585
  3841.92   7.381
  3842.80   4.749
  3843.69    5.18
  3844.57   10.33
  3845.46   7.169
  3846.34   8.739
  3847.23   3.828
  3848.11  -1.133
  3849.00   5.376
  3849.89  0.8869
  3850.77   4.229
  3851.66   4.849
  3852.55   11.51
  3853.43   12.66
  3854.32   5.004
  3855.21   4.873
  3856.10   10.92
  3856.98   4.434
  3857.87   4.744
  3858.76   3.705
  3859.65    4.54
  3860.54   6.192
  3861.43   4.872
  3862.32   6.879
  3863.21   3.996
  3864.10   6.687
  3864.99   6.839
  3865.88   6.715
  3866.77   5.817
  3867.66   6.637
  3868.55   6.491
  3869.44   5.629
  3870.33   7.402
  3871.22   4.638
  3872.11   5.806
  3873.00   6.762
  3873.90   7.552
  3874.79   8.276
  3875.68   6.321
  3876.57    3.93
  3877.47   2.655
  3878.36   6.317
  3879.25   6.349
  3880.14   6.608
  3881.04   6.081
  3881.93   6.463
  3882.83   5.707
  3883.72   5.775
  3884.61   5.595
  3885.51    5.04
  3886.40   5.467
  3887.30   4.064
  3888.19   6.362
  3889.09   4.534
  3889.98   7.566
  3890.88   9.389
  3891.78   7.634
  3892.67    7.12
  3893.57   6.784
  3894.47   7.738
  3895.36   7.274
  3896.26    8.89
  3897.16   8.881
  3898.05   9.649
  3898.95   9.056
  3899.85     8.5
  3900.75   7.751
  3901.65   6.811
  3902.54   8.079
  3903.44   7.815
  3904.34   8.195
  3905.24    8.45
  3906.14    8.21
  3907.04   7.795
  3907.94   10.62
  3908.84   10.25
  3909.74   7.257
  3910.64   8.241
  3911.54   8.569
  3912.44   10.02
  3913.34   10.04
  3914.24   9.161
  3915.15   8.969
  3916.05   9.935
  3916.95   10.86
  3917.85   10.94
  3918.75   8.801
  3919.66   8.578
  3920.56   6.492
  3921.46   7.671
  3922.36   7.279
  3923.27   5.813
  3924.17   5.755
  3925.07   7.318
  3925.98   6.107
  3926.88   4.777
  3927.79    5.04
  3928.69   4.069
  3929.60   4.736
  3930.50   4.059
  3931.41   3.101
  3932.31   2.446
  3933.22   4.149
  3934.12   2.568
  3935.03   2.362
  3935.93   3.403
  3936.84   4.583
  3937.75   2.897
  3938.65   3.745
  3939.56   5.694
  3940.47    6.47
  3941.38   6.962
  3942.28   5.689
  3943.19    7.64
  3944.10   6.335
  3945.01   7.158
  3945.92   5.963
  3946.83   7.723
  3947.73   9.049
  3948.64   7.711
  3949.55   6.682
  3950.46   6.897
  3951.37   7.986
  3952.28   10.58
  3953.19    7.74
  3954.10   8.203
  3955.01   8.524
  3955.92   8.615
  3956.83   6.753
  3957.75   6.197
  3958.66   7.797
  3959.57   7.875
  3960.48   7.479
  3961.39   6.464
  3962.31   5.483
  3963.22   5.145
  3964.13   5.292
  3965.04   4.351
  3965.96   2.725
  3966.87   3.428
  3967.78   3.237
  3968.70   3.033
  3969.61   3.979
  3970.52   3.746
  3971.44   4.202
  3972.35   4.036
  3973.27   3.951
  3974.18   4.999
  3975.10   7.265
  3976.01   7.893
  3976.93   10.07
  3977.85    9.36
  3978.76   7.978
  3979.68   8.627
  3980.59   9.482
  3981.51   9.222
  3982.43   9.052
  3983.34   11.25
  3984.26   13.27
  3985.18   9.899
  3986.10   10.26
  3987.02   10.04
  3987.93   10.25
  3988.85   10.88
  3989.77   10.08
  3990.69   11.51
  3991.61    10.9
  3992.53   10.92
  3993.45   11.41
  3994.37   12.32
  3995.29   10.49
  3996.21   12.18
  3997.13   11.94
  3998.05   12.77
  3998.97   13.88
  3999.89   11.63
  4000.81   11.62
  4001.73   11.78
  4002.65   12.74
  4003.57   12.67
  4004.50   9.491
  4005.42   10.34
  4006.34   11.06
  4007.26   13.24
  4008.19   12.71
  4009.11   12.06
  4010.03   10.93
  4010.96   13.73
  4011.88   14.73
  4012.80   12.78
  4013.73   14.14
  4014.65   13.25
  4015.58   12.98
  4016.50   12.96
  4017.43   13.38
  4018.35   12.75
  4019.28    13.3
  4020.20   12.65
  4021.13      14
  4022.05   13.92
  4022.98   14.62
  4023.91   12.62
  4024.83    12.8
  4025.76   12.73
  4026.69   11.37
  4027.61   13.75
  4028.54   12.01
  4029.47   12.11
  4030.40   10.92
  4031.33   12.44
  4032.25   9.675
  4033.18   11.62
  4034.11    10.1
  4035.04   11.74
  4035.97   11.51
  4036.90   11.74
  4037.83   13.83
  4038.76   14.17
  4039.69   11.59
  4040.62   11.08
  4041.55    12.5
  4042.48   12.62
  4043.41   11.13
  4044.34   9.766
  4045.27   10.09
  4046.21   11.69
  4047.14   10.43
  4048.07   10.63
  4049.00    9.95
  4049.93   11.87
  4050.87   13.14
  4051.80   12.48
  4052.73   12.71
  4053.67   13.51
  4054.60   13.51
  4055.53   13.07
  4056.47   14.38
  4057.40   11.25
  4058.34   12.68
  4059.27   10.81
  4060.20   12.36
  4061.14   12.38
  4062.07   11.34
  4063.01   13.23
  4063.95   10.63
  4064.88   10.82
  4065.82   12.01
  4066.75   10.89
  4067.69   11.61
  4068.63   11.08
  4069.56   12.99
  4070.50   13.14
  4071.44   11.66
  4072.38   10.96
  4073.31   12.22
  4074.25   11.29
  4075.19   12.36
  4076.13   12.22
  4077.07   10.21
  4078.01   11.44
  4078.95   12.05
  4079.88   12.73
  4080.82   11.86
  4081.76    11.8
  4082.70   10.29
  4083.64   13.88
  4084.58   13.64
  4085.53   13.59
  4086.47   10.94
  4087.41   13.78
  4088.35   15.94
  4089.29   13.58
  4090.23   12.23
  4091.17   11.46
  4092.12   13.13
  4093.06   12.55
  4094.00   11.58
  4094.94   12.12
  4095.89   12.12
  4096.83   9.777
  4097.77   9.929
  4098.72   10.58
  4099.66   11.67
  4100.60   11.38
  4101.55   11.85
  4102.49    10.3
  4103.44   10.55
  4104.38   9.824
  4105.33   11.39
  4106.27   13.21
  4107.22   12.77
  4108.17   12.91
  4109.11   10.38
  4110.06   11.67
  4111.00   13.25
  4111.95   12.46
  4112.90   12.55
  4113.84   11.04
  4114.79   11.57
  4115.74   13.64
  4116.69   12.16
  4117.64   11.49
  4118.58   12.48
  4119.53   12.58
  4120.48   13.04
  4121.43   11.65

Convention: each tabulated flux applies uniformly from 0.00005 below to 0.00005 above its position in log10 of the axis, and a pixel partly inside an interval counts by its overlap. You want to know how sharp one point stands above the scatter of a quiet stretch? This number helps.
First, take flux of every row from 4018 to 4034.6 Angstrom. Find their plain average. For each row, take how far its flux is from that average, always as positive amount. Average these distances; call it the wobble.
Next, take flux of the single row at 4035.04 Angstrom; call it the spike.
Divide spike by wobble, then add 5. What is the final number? 17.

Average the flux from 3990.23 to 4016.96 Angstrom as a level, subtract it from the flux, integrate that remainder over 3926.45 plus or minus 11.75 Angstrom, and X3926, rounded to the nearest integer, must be -148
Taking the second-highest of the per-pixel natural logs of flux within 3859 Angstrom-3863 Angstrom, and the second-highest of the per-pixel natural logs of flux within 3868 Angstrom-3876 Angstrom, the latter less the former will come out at 0.2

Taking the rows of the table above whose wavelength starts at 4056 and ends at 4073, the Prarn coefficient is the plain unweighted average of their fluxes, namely 12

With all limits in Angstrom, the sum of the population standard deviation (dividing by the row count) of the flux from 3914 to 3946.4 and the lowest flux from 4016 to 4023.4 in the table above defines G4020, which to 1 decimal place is 15.0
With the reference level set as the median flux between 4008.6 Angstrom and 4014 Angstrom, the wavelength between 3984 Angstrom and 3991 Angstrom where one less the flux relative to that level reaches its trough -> 3984.26 Angstrom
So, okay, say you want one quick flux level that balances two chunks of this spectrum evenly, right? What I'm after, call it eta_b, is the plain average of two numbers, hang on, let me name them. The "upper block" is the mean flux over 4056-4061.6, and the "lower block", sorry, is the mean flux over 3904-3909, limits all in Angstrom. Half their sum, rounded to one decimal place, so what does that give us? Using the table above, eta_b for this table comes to 10.6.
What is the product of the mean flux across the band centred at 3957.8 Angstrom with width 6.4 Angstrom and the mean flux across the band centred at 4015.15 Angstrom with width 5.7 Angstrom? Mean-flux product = 101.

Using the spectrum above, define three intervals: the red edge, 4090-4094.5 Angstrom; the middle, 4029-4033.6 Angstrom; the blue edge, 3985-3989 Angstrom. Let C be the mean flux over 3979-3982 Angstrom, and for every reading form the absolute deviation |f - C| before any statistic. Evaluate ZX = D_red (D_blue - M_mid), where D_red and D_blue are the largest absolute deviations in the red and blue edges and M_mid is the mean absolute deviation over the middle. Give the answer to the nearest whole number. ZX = -2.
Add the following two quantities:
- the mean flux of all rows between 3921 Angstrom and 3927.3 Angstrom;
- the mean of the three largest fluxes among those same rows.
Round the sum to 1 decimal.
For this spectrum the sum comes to 13.8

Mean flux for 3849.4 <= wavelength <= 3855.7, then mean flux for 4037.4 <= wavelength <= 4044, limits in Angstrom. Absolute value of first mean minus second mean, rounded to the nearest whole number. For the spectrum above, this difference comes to 6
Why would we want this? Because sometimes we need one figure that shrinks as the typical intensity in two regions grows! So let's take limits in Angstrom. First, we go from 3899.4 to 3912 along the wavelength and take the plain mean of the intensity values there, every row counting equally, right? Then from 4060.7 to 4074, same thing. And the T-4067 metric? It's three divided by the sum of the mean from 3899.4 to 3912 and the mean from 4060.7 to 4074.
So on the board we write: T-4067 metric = 0.15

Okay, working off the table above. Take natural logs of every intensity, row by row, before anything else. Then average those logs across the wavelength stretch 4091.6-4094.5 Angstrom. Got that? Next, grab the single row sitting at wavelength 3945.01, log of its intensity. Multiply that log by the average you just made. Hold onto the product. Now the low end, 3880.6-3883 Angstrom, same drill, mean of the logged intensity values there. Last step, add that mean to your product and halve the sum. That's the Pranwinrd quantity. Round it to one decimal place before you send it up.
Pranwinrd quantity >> 3.4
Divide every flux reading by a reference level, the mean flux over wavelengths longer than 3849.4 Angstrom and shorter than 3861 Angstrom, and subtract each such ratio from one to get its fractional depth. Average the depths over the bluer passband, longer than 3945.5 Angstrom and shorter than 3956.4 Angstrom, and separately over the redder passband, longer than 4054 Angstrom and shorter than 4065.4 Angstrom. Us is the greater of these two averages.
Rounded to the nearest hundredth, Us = -0.32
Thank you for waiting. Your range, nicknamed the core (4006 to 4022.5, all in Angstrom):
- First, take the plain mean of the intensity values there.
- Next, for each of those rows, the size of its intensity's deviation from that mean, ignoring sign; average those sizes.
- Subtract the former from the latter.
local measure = -12.3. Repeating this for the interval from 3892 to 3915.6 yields -7.6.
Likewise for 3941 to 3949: -6.3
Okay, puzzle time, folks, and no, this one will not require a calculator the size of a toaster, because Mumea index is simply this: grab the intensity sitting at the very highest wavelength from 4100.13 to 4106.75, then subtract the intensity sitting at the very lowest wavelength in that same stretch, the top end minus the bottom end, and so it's 1.8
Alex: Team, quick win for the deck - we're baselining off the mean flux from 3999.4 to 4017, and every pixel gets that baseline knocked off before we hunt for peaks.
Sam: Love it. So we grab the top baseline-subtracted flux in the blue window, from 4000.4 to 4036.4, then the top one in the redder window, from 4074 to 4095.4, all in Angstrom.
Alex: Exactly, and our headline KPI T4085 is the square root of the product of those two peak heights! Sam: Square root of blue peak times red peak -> 2.9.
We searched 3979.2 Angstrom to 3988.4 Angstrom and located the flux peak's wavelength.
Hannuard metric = 3984.26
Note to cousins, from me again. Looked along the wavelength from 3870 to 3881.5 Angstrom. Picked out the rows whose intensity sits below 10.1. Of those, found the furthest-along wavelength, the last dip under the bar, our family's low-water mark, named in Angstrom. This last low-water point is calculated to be 3881.04 Angstrom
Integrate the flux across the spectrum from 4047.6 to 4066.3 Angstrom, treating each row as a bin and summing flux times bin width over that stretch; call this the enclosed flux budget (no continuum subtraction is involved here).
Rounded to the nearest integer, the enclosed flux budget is 227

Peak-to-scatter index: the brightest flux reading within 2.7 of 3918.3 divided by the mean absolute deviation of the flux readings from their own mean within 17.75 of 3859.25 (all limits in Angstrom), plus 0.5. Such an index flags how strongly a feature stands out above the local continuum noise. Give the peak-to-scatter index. 6.4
